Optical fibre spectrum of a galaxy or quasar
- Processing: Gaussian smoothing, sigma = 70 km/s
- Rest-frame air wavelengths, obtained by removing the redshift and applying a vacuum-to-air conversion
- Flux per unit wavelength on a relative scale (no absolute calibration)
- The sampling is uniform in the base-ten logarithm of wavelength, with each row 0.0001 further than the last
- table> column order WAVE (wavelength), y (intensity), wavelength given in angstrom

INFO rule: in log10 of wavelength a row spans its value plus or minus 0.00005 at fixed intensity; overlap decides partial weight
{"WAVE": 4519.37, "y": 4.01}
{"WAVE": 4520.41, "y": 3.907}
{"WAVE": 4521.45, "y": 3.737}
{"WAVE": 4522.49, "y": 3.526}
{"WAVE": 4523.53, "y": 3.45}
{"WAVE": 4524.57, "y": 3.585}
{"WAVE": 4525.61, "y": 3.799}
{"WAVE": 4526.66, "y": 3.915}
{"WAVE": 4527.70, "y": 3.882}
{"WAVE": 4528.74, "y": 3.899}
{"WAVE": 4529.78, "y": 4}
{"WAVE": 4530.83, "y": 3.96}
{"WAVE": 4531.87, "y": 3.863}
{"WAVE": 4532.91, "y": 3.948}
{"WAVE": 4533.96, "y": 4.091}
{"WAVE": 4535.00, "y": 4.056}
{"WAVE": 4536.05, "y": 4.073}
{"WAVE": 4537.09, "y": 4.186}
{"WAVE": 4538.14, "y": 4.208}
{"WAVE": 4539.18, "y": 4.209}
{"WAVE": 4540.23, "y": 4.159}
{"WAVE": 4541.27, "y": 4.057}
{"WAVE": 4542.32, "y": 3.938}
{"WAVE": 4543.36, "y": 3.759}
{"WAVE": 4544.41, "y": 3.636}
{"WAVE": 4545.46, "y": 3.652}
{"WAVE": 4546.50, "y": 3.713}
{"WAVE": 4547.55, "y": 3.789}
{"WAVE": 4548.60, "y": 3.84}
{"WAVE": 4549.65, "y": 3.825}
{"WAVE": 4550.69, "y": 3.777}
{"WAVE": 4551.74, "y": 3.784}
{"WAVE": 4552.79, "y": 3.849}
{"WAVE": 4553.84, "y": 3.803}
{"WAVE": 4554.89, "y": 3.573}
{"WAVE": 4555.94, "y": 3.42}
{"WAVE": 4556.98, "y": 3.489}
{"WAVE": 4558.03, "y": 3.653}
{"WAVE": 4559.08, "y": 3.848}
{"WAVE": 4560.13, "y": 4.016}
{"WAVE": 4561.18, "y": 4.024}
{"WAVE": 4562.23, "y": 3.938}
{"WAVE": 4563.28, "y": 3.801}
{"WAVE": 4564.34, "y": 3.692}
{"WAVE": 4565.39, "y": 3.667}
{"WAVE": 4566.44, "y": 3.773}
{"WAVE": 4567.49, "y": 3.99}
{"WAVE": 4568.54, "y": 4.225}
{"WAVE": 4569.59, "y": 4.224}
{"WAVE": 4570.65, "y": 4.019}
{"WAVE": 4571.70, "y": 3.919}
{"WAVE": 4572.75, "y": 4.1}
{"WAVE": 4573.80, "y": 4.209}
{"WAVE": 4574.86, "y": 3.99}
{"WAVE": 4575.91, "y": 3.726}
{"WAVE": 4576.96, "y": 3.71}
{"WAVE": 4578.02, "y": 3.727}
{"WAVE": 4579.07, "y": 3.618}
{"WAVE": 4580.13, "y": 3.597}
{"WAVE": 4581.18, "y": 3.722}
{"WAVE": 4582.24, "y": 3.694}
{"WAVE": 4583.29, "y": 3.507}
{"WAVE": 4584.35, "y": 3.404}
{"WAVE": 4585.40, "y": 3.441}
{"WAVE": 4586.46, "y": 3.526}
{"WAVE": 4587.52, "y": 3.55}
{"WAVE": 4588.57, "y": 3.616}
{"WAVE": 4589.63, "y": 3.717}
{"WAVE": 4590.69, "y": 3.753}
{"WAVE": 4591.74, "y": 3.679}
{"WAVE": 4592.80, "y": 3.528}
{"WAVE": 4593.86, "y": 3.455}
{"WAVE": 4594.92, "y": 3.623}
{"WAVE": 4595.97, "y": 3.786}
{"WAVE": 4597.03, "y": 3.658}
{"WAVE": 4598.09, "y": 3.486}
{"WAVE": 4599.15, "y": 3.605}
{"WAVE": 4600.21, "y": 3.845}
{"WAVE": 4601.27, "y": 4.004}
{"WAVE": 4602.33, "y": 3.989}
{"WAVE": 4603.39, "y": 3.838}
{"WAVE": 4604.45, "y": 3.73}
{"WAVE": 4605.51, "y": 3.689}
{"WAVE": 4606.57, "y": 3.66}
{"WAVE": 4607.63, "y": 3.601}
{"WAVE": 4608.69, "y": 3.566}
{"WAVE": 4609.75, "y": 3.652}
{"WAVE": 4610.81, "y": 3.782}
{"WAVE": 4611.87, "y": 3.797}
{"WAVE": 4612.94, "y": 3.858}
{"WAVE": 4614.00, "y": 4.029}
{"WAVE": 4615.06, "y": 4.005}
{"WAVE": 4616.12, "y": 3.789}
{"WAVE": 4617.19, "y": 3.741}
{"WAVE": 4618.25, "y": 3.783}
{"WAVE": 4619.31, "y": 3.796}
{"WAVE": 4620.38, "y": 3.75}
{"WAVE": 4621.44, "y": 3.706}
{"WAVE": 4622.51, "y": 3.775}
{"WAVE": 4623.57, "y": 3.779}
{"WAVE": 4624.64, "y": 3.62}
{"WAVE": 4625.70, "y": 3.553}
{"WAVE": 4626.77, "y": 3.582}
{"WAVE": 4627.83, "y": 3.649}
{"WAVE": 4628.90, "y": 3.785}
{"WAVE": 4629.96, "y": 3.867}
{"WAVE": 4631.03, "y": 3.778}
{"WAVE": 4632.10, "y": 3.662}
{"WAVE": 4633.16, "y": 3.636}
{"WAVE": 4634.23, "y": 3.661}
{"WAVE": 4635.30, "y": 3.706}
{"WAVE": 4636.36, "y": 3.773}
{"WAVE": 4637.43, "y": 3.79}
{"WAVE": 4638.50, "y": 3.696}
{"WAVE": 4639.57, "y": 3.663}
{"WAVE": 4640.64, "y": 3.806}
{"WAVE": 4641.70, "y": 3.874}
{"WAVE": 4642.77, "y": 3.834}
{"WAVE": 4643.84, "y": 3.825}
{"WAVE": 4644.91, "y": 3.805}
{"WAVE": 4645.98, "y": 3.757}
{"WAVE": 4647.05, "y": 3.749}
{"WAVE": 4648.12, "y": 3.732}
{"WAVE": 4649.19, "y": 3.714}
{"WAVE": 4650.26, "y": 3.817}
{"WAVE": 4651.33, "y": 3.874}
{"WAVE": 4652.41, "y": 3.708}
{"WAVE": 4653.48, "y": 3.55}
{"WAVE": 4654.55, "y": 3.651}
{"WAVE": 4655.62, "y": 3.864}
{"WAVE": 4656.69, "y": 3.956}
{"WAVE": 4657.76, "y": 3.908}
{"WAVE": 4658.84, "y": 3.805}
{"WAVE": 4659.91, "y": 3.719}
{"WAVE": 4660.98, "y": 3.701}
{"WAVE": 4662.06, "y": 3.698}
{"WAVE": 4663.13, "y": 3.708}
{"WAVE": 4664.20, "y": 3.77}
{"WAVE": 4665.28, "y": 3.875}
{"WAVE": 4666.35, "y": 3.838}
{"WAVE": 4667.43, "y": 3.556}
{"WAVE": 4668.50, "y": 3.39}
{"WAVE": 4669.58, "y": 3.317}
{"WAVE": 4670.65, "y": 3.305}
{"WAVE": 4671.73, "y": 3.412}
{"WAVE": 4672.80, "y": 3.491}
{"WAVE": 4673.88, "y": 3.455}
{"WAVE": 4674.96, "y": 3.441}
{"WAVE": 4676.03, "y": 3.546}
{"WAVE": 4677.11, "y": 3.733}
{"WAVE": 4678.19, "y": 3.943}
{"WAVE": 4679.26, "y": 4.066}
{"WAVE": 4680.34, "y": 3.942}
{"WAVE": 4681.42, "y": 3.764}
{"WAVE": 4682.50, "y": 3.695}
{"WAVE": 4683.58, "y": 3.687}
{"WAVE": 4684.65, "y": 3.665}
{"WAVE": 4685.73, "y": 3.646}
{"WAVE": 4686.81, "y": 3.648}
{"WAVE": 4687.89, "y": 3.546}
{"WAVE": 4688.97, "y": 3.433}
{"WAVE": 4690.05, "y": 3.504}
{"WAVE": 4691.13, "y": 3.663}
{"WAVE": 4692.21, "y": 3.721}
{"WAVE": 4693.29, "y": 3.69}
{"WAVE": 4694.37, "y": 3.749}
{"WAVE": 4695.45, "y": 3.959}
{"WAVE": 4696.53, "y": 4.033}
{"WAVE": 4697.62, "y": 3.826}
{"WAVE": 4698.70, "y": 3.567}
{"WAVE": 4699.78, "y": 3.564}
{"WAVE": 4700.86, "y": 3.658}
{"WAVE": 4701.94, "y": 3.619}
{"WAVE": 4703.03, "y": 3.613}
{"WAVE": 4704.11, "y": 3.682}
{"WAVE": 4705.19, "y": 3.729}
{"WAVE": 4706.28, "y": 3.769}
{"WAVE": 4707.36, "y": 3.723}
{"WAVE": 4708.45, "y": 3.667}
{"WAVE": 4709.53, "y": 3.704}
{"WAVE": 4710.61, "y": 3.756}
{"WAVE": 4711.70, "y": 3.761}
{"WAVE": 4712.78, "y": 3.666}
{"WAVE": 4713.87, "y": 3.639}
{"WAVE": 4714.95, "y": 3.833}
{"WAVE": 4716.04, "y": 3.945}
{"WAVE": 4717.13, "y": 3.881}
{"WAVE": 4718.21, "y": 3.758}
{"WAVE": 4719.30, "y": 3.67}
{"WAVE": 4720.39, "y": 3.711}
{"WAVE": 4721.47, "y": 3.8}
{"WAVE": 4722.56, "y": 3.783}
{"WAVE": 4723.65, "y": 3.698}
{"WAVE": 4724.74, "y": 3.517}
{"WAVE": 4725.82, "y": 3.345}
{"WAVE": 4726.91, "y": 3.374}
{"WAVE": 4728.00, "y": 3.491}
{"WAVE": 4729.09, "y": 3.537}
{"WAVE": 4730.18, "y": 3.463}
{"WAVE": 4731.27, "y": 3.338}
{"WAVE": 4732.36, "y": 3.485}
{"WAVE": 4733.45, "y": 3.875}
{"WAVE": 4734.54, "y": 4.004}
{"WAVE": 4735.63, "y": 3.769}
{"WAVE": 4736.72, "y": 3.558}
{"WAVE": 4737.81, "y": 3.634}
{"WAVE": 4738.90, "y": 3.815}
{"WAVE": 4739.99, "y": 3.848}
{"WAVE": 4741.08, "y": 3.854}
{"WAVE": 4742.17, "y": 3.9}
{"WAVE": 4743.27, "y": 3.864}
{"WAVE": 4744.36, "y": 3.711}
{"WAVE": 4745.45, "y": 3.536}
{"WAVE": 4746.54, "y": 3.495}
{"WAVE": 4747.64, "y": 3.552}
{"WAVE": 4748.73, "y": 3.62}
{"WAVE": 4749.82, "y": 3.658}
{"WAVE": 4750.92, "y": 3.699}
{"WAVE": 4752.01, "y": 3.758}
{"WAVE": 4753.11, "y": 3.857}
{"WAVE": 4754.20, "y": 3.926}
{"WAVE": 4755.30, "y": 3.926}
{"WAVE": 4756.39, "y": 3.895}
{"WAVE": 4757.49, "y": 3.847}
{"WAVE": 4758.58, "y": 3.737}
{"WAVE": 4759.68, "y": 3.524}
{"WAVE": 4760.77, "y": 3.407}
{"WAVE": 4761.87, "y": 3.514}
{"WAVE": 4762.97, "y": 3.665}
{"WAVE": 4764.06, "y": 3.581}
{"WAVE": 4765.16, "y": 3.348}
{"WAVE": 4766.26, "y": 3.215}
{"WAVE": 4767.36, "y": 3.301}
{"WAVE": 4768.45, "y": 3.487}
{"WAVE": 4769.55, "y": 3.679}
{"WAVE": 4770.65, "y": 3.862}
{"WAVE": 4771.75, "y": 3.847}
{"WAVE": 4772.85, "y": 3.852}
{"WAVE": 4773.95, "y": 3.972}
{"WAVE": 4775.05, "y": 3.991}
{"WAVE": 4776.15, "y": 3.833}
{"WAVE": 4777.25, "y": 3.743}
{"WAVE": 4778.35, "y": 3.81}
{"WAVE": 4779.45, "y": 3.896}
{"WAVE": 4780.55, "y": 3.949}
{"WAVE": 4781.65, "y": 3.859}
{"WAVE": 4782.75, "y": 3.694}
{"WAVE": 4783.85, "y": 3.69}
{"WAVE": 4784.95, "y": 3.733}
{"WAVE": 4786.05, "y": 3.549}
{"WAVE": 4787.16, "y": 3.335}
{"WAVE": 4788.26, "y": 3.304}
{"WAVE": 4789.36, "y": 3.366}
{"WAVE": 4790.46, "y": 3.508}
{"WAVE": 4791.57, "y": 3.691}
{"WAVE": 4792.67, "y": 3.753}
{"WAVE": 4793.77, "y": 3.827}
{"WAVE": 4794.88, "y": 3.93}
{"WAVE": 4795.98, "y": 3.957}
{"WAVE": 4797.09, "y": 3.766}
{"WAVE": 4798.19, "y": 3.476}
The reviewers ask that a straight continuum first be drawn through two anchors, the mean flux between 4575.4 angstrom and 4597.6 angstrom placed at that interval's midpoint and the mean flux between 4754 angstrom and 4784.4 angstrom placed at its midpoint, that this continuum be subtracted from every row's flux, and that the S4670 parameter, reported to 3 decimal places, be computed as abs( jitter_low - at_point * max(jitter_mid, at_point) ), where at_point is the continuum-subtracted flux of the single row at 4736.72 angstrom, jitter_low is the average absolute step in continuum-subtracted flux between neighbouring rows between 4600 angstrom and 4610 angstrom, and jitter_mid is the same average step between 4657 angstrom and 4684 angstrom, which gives 0.089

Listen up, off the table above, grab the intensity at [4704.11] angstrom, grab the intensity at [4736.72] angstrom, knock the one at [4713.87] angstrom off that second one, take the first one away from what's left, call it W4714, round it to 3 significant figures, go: -3.76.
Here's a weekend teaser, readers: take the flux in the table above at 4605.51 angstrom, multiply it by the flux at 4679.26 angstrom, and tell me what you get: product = 15.0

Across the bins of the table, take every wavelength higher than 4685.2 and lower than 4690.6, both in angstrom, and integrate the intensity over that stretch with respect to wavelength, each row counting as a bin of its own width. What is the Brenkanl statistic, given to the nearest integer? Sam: 19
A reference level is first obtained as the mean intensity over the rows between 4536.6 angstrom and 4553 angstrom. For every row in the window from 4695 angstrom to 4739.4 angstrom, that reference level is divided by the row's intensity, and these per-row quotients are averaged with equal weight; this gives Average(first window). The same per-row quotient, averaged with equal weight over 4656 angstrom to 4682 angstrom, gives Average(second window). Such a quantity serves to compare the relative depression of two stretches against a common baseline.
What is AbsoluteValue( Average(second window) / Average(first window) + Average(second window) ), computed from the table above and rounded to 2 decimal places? 2.07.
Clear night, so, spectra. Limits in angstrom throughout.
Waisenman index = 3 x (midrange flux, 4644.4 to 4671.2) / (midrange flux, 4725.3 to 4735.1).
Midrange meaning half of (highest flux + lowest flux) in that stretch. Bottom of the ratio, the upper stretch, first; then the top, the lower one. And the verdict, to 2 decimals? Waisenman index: 2.97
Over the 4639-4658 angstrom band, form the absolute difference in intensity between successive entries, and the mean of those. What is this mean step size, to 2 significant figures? 0.077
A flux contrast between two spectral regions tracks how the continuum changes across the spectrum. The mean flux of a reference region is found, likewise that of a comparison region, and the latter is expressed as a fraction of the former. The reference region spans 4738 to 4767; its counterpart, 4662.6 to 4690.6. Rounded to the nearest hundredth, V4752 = 0.99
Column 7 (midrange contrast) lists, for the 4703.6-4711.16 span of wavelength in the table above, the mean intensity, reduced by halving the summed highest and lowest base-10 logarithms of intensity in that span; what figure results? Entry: 3.15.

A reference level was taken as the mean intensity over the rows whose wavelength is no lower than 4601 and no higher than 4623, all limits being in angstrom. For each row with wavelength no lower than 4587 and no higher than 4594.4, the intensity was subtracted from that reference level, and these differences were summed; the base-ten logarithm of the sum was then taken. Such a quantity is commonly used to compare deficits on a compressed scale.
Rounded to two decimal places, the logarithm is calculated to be 0.08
